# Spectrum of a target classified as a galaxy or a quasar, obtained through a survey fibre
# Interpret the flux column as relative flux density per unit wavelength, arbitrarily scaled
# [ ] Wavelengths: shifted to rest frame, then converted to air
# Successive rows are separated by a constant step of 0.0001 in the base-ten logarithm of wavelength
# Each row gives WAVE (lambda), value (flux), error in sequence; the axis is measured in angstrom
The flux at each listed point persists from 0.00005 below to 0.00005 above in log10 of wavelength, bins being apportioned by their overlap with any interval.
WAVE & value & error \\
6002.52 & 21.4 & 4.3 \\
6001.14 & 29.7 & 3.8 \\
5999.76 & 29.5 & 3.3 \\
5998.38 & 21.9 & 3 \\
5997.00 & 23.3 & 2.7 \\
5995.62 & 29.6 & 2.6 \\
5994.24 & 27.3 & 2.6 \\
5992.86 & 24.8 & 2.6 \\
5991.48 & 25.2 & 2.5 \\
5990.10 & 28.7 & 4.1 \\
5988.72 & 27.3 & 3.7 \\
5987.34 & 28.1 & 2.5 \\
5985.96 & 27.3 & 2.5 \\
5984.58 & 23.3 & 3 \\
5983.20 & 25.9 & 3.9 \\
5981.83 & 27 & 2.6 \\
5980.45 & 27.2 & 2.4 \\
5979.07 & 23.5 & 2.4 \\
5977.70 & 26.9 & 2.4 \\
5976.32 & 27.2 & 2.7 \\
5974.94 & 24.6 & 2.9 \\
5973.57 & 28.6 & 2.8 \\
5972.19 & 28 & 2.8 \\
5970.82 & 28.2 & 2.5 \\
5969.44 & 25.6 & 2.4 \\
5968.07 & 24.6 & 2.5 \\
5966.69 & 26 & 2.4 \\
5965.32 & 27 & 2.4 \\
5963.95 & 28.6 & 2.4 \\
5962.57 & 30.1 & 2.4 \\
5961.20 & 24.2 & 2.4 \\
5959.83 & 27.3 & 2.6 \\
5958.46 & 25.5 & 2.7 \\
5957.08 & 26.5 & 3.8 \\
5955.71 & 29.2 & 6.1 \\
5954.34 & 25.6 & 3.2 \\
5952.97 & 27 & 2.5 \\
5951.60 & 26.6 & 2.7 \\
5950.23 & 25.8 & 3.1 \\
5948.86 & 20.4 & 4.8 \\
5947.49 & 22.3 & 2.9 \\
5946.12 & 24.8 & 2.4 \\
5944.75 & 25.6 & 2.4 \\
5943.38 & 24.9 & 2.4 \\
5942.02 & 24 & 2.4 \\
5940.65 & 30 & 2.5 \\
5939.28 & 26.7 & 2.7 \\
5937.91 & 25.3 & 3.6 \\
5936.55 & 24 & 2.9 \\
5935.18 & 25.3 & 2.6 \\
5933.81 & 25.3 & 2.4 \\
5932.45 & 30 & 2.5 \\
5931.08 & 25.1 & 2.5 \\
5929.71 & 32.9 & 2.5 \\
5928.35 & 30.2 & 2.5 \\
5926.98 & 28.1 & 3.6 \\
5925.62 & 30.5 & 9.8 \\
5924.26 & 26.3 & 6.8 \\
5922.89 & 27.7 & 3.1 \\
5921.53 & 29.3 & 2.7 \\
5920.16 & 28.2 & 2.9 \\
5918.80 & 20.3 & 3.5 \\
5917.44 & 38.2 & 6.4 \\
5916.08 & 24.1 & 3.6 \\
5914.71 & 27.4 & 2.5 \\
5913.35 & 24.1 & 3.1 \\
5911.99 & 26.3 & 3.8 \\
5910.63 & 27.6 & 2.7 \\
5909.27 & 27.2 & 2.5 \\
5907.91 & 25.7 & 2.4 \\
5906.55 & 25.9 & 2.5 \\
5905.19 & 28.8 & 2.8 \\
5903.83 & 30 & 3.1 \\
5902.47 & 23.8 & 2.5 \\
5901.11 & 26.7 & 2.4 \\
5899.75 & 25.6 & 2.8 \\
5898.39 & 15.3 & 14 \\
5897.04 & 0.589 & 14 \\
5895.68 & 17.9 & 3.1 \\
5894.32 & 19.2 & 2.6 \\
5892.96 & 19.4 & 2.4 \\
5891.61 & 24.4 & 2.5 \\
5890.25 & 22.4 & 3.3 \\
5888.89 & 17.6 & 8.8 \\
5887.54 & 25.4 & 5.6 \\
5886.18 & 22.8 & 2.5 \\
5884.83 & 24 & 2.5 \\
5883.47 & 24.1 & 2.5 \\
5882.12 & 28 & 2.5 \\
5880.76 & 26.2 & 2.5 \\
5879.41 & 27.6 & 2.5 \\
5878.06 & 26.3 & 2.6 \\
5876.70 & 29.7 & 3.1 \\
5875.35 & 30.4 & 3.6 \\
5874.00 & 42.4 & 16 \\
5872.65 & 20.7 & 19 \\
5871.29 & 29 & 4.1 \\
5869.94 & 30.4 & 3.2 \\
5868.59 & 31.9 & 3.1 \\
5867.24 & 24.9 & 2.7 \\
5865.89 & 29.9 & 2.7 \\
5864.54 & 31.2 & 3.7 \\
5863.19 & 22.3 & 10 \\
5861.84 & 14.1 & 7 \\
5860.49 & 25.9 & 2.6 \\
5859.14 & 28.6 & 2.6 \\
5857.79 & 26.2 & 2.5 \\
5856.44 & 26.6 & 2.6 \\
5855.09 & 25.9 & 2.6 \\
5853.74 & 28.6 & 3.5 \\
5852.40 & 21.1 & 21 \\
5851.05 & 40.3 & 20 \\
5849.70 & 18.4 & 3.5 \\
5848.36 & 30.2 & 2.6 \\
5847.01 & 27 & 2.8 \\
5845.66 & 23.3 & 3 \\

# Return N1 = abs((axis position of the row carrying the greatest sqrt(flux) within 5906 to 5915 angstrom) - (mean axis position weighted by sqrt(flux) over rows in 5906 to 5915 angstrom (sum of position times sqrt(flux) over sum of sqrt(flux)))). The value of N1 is 0.0 angstrom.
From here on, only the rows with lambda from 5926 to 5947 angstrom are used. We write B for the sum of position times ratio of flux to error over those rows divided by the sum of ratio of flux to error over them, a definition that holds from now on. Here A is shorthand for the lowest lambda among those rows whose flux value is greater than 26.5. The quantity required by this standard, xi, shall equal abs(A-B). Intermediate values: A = 5926.98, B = 5936.5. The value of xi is 9.5 angstrom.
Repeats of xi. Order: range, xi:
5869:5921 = 25.7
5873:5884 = 5.3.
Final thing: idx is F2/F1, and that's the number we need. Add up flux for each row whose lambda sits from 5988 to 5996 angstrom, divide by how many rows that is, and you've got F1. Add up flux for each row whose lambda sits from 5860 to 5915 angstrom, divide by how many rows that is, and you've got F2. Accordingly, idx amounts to 0.92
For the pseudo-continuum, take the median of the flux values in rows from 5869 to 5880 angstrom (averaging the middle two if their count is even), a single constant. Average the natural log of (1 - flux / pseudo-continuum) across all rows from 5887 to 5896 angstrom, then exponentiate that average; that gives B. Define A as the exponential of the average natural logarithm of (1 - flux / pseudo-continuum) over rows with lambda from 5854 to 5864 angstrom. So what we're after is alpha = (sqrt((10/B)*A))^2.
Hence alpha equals 5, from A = 0.12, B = 0.27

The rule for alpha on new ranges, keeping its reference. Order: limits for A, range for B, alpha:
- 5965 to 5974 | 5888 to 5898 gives 2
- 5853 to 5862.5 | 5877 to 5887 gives 8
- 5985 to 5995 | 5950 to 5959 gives 10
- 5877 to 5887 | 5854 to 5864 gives 9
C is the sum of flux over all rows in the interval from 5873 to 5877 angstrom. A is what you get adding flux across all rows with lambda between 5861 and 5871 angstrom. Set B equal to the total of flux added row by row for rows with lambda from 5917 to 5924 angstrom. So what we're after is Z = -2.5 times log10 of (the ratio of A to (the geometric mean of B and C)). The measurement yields -0.5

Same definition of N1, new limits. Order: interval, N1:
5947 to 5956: 4.0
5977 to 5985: 0.7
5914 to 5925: 2.0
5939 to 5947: 2.0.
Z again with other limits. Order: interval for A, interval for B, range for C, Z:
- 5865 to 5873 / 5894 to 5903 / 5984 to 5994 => -0.1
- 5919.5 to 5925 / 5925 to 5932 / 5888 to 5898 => 0.2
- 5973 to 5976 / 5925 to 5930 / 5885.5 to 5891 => 0.7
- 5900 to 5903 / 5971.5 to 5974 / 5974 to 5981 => 0.6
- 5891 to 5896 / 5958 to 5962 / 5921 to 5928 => 0.3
